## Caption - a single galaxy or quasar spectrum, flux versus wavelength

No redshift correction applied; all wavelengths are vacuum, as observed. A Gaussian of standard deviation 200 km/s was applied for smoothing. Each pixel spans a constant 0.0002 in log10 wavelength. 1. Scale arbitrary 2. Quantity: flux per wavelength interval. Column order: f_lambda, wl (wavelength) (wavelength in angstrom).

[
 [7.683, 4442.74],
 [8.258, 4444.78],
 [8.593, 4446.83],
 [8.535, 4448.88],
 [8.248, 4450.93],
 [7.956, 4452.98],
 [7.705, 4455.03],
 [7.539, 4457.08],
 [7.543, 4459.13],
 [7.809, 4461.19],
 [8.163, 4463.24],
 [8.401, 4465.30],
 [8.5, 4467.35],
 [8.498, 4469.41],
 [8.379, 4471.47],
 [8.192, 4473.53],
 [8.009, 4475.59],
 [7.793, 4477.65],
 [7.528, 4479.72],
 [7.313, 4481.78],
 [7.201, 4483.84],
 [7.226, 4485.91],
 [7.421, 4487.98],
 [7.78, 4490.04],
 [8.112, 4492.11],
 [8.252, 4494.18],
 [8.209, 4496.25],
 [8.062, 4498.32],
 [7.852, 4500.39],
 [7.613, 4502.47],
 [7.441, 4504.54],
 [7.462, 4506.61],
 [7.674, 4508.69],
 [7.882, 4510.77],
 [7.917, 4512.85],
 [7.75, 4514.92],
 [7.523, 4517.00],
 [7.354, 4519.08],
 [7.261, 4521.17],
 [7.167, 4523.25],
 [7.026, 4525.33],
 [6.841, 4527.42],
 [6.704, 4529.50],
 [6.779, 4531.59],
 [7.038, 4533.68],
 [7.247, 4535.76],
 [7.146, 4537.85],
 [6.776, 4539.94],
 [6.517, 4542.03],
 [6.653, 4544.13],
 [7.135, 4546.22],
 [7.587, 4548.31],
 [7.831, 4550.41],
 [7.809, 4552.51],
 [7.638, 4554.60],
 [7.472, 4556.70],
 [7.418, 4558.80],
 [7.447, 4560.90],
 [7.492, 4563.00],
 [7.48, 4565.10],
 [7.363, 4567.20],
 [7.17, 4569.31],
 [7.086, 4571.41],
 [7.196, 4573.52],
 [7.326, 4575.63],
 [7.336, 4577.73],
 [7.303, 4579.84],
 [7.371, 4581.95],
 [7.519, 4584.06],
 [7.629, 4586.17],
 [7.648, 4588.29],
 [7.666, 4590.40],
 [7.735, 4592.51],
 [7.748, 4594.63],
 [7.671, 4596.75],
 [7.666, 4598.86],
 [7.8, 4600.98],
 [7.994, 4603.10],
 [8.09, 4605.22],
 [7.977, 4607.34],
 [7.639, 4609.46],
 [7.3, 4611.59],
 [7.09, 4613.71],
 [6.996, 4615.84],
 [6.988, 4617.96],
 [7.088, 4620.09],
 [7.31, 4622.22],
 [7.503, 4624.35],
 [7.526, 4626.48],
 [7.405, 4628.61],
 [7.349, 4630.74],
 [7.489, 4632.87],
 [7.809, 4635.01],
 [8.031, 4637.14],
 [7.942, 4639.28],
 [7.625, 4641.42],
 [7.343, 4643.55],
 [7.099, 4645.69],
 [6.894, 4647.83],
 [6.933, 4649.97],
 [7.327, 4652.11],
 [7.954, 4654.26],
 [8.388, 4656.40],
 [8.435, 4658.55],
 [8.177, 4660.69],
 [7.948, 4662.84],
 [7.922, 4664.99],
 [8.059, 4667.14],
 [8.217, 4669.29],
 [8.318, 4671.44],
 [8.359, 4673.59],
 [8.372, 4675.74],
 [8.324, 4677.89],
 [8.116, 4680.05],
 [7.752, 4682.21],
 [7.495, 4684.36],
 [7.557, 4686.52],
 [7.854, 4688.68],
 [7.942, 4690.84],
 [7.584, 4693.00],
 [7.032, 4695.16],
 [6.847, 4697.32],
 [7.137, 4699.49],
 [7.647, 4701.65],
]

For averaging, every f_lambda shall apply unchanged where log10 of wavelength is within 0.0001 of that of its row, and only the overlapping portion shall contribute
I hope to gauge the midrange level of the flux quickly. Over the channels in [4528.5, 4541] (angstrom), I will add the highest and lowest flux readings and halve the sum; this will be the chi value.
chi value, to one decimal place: 7.0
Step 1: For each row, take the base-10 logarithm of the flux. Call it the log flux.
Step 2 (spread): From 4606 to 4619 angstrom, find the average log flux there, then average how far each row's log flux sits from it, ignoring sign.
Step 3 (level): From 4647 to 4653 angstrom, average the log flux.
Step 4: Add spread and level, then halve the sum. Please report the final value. 0.433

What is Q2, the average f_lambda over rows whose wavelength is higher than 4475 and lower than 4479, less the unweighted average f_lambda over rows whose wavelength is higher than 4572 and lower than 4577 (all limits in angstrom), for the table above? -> 0.6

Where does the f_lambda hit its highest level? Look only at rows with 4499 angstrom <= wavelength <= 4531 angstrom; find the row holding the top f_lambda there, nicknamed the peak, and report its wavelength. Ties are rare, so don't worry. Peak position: 4512.85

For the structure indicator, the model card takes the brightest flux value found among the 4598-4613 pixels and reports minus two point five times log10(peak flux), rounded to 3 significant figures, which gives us -2.27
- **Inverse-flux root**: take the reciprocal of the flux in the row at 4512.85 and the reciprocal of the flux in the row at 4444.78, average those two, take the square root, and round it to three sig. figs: 0.352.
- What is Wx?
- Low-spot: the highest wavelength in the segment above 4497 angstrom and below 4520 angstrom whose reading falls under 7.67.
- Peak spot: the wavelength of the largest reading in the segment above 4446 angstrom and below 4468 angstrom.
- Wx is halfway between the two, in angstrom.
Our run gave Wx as 4483.0 angstrom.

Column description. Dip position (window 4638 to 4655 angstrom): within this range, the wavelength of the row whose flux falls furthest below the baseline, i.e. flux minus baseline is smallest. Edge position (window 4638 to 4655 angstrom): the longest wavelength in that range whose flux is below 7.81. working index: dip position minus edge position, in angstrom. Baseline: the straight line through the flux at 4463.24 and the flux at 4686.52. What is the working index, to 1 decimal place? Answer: -4.3 angstrom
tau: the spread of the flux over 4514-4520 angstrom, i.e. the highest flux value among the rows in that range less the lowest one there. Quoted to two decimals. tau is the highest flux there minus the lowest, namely 0.40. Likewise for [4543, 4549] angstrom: 0.93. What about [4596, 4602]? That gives 0.13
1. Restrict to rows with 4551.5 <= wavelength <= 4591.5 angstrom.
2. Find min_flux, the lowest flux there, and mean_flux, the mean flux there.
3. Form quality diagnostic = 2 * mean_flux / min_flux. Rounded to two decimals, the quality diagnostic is 2.10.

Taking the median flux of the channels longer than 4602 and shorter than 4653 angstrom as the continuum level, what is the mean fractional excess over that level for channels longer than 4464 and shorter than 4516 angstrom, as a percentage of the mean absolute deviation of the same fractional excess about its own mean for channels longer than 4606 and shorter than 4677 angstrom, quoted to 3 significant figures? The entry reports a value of 114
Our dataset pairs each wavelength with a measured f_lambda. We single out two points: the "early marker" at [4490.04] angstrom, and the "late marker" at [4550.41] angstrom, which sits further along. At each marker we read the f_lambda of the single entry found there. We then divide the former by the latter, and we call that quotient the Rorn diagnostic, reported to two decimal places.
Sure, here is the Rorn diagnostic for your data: 0.99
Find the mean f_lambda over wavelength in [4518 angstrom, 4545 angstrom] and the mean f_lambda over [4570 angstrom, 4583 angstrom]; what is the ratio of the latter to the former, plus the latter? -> 8.31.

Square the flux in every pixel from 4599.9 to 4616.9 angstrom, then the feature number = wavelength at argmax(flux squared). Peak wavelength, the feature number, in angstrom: 4605.22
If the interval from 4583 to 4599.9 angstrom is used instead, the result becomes 4594.63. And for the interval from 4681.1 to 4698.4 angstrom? 4690.84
